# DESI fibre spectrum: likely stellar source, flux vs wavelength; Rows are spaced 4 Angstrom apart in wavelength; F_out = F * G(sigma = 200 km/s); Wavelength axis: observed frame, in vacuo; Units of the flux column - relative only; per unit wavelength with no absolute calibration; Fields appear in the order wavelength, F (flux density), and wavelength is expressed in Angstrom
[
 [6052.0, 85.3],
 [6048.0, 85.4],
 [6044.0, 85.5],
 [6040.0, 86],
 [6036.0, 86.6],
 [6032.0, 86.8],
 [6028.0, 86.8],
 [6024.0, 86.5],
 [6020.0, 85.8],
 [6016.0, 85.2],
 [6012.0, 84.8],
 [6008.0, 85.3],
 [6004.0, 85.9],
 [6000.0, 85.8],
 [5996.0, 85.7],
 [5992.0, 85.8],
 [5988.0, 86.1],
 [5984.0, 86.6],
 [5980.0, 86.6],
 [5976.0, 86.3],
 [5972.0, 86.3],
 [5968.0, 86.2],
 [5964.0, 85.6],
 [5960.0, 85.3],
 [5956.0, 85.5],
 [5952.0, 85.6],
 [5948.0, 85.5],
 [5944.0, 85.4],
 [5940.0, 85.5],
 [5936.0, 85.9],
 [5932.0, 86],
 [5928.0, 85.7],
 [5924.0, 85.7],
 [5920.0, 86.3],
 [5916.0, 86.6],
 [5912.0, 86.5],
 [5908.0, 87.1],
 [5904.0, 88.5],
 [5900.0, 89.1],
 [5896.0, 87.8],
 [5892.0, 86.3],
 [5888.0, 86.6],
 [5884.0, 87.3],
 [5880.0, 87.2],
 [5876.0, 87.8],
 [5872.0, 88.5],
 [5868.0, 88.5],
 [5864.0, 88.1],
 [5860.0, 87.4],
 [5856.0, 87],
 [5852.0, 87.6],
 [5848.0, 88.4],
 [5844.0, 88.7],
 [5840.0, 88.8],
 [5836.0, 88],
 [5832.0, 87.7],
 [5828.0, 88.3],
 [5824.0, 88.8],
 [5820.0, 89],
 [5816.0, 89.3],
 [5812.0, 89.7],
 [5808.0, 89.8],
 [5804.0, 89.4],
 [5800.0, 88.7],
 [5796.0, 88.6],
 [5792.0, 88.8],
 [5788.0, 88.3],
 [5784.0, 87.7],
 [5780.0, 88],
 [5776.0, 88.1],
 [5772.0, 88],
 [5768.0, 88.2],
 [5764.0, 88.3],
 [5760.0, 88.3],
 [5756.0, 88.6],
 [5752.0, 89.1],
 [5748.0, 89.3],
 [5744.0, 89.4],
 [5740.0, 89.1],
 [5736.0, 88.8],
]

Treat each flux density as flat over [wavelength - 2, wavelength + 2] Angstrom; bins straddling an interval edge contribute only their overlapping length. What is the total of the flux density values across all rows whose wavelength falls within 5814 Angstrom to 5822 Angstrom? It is 178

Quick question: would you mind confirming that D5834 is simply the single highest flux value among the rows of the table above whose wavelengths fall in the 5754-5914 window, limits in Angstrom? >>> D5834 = 89.8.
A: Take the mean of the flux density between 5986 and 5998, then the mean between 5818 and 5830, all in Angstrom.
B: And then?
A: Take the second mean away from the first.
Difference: -2.8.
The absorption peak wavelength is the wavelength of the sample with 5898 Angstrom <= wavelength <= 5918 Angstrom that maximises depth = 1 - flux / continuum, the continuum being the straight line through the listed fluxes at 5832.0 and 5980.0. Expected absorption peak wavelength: 5912.0 Angstrom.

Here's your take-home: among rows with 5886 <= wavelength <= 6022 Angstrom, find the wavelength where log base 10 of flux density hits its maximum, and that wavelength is 5900.0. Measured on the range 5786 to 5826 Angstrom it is 5808.0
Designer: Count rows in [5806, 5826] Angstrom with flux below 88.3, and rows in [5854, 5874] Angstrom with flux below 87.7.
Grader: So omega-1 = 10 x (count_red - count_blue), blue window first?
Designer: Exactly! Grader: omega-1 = 20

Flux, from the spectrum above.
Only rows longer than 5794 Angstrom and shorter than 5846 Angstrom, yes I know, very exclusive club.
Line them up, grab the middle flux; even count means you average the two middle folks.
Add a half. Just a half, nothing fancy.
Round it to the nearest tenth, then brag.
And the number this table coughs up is 89.3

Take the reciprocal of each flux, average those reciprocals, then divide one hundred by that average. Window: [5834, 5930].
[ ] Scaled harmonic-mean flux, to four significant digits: 8747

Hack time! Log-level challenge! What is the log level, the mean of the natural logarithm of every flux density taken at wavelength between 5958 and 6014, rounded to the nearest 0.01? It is 4.45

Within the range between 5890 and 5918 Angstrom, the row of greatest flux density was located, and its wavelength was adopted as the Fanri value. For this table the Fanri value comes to 5900.0 Angstrom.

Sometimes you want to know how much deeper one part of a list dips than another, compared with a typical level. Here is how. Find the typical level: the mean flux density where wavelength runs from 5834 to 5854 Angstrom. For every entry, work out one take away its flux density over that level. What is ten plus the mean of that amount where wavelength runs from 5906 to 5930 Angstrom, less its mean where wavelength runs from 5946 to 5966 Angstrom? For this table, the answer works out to 9.99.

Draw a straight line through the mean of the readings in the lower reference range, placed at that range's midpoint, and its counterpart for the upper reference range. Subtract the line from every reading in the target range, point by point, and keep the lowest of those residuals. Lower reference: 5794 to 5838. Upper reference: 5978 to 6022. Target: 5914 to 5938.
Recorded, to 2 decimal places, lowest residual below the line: -1.35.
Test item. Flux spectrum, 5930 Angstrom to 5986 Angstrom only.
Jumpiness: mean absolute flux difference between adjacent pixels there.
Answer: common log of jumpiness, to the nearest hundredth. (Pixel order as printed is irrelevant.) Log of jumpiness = -0.73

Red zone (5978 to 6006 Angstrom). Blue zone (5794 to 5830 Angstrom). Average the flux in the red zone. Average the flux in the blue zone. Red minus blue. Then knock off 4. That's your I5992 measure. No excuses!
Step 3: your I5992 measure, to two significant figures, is -7.0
